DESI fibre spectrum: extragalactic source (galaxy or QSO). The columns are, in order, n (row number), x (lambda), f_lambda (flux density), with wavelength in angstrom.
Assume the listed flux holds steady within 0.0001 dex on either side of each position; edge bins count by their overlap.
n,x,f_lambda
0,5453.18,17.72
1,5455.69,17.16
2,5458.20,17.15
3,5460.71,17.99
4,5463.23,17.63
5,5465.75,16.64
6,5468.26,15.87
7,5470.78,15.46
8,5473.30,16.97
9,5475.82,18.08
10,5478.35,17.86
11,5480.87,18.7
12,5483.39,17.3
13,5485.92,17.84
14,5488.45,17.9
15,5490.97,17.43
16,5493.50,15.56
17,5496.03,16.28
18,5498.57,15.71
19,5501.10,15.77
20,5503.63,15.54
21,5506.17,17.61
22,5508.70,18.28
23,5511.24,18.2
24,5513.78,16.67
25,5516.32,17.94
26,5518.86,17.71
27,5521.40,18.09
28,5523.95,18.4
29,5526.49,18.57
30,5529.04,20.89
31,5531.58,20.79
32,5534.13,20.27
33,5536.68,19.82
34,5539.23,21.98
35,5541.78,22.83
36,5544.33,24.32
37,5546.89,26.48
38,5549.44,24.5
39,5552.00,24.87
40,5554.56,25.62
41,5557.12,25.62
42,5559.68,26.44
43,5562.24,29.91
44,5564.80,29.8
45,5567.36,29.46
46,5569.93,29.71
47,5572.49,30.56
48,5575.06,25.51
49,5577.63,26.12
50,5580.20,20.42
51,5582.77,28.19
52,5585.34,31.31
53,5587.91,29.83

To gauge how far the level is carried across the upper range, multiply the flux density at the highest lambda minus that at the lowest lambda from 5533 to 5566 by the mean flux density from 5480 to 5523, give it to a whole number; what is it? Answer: 164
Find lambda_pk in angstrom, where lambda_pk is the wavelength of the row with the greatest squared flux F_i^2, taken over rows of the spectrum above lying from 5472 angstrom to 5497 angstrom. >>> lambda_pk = 5480.87 angstrom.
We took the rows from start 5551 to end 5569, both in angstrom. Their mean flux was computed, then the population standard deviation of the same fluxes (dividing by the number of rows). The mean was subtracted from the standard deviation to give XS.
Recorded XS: -25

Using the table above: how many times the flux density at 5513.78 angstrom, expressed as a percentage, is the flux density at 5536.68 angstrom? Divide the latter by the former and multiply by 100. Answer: 119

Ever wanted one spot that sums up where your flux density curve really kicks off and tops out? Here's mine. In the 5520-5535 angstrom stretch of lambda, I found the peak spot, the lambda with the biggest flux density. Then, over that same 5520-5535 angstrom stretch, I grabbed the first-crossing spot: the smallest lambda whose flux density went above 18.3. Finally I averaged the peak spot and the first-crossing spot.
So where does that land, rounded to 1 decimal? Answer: 5526.5 angstrom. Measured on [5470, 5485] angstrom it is 5480.9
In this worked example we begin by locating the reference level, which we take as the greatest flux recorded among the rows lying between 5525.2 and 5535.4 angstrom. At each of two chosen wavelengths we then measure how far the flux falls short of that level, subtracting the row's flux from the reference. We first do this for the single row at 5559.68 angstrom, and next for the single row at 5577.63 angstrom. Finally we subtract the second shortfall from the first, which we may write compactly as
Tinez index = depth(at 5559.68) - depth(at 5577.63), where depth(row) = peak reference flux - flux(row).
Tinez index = -0.3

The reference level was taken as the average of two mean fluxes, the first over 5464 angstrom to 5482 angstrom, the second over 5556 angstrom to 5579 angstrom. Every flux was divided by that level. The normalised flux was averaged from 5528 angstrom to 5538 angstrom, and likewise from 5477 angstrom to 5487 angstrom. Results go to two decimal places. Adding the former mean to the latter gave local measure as 1.70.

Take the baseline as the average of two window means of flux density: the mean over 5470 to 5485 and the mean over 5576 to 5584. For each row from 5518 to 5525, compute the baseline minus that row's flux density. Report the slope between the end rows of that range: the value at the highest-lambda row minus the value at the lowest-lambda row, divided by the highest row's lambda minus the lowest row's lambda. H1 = -0.14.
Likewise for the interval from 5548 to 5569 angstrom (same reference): -0.28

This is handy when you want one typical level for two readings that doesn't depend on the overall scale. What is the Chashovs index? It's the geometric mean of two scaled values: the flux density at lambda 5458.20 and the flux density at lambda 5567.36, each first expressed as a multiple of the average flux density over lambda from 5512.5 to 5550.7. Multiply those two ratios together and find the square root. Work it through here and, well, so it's 1.09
